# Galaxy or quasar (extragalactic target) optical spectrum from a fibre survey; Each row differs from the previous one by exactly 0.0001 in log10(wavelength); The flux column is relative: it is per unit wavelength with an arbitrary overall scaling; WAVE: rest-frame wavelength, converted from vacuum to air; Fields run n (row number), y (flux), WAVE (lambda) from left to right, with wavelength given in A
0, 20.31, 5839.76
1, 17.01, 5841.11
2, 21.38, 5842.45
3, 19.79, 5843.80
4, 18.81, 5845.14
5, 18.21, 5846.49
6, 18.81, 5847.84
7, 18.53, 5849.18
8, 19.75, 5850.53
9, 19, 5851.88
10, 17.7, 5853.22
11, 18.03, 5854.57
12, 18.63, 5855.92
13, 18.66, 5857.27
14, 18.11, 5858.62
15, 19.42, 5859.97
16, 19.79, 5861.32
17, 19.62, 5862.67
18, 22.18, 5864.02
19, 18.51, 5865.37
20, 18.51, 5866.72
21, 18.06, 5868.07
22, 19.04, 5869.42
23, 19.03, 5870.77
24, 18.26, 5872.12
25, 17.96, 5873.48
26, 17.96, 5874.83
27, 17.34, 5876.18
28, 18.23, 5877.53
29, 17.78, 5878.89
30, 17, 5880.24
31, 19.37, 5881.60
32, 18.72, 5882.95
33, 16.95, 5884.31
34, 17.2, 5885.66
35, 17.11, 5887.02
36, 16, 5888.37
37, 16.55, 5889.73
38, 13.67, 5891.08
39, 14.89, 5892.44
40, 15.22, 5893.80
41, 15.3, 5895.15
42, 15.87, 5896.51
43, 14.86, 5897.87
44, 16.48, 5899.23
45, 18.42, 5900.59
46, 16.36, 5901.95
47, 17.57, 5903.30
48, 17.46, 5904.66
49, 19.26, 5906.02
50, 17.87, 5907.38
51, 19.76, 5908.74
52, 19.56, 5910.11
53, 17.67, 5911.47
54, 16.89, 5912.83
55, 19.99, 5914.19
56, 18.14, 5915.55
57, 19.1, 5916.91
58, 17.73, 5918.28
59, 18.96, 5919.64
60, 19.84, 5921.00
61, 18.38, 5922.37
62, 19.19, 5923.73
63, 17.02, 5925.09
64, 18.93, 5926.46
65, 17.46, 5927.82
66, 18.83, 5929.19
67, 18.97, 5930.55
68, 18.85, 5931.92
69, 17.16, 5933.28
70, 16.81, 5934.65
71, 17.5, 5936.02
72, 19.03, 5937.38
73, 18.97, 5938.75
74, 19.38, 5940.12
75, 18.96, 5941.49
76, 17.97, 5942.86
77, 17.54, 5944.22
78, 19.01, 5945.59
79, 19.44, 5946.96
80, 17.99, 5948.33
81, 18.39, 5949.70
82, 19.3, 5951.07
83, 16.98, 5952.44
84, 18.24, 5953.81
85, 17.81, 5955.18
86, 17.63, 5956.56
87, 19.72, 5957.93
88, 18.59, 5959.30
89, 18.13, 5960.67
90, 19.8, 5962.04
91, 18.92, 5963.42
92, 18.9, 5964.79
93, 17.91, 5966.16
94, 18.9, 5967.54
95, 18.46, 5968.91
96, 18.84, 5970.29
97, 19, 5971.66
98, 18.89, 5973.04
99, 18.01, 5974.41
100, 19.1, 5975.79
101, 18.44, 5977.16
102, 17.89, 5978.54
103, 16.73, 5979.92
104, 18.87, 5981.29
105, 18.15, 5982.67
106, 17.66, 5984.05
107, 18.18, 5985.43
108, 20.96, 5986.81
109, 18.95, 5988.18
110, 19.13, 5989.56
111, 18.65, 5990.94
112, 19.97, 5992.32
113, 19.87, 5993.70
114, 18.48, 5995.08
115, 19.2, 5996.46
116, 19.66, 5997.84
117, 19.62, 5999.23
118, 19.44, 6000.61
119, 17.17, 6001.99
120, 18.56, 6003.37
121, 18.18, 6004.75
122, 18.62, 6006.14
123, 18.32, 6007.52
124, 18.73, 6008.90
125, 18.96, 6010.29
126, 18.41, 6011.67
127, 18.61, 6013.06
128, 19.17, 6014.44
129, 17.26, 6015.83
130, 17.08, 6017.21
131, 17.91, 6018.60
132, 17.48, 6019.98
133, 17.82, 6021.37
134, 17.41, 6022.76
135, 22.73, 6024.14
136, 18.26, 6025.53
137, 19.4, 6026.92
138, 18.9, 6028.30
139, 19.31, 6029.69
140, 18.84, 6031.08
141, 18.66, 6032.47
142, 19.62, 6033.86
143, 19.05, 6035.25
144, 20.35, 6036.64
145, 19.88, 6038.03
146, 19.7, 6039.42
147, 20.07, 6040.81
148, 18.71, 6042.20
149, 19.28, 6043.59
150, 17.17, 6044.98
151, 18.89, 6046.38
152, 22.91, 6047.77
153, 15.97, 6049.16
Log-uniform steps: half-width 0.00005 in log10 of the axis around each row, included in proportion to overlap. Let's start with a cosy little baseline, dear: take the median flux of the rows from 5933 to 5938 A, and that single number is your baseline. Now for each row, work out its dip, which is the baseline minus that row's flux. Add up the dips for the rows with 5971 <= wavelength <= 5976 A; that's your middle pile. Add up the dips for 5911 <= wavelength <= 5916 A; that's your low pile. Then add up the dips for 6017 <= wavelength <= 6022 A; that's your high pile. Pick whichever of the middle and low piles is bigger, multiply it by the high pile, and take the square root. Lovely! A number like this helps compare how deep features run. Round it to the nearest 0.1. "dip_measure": 1.8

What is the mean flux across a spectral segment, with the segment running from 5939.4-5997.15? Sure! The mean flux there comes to 18.6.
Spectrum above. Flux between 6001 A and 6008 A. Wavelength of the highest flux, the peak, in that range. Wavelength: 6006.14 A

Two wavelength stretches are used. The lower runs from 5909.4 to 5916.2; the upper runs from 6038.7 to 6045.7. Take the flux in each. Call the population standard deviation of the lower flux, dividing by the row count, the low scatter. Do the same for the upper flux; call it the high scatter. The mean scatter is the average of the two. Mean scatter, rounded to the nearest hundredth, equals 1.09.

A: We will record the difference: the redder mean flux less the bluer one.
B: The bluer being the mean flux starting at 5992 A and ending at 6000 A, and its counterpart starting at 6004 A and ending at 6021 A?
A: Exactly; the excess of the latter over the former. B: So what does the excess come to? -1.2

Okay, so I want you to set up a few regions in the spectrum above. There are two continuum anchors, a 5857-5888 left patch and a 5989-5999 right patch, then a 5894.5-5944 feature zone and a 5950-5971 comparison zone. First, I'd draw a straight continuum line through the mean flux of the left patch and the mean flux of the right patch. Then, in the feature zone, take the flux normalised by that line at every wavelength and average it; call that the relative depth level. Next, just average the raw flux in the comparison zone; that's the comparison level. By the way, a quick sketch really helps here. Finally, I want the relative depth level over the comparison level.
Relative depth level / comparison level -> 0.0519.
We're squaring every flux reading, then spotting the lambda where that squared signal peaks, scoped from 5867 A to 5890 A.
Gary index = 5881.60 A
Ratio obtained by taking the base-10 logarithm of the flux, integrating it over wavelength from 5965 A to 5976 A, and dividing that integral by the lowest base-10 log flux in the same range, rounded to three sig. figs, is 11.1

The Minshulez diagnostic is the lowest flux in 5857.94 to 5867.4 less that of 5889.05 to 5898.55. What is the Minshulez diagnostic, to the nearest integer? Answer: 4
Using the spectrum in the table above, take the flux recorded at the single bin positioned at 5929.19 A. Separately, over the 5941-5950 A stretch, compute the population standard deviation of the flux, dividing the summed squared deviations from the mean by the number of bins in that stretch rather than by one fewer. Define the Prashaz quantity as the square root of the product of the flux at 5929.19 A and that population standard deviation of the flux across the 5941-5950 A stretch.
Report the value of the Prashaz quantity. 3.5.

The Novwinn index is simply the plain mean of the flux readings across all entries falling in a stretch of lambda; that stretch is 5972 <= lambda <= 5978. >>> 18.6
